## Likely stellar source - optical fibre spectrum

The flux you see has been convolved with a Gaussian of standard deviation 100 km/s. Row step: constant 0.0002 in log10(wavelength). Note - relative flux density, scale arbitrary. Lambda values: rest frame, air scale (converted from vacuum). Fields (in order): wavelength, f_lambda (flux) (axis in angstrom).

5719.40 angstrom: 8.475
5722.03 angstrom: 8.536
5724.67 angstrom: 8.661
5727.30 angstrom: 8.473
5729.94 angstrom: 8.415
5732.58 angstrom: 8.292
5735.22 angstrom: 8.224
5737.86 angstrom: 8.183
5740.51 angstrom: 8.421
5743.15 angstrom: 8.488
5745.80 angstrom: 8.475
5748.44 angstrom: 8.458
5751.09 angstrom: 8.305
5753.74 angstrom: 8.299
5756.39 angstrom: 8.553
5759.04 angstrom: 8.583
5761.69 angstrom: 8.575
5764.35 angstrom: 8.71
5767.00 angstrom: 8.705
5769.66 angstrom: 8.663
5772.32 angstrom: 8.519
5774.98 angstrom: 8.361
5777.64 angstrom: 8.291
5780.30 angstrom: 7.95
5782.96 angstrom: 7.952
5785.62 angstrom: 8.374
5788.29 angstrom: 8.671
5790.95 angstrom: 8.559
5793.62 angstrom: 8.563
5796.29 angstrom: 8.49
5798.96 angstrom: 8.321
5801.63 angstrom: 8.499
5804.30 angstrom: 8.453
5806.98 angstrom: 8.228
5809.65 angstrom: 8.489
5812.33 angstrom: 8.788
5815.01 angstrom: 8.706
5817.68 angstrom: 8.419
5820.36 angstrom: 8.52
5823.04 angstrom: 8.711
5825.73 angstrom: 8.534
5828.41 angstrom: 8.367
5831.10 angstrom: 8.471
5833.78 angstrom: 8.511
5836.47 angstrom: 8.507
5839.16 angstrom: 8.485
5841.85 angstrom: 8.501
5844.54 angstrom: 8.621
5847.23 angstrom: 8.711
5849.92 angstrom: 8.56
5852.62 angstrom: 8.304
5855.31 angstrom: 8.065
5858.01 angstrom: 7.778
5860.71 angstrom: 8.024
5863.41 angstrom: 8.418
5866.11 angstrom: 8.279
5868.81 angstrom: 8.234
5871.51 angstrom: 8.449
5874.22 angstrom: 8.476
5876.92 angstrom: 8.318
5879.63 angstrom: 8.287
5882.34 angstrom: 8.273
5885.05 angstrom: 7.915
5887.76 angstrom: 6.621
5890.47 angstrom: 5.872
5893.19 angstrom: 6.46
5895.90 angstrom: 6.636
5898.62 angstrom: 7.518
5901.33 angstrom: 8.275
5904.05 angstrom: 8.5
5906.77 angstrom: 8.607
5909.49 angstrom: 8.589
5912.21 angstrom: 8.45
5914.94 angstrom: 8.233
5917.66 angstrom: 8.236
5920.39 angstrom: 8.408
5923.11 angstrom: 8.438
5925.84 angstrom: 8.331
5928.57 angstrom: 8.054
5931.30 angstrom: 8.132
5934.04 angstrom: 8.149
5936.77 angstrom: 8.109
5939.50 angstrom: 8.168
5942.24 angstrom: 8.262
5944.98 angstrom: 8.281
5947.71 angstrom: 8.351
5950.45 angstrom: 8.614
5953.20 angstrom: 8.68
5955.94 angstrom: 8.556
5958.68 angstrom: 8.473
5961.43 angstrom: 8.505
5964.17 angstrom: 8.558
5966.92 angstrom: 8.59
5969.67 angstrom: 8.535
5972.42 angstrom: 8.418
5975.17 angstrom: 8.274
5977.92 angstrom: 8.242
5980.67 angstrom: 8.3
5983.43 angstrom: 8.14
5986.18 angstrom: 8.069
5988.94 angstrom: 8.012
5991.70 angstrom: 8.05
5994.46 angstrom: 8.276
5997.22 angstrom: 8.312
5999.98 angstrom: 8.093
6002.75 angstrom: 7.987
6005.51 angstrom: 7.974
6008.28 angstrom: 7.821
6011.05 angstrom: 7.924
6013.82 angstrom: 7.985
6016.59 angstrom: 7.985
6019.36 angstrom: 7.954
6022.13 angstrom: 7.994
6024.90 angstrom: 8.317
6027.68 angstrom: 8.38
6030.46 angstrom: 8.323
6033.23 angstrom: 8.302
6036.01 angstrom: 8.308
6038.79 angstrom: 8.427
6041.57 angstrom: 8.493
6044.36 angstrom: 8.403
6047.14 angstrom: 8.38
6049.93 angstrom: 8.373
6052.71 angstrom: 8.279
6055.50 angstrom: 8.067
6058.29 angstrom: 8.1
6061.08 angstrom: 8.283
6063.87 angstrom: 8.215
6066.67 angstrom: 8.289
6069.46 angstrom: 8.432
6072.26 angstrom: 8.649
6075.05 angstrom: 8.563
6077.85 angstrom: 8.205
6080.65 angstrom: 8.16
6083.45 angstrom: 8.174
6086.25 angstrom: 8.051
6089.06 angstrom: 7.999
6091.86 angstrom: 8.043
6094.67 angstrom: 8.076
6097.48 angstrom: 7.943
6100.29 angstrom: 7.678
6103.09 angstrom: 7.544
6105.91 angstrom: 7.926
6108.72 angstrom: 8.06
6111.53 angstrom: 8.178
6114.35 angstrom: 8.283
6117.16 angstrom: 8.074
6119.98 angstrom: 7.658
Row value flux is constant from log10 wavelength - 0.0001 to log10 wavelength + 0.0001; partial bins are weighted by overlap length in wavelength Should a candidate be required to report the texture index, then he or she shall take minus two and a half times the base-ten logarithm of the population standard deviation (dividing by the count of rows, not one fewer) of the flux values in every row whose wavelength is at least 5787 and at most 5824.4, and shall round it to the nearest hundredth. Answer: 2.07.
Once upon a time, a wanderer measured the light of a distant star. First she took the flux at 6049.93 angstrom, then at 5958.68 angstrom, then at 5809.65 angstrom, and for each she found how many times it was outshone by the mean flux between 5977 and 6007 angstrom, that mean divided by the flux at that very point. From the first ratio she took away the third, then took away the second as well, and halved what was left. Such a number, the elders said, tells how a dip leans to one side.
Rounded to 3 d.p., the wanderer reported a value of -0.473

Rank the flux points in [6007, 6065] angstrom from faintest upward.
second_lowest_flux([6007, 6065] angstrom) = 7.924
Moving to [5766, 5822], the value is 7.952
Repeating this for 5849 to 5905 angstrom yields 6.46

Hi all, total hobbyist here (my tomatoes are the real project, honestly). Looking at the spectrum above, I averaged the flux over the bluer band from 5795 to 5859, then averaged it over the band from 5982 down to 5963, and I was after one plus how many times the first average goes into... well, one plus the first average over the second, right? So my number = 2.01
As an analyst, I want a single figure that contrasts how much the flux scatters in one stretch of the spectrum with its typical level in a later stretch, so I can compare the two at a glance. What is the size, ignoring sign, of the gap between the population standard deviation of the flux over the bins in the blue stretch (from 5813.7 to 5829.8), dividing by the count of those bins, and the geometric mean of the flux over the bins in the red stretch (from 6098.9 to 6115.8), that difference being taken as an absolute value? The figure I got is 7.81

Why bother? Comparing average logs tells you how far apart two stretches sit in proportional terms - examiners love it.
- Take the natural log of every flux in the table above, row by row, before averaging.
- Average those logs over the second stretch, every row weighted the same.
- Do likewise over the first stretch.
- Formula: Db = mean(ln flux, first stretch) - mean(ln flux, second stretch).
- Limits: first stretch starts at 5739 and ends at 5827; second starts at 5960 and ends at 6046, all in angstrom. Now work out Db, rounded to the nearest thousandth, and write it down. 0.030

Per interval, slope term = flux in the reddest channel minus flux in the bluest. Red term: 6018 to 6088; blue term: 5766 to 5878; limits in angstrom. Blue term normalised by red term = -4.0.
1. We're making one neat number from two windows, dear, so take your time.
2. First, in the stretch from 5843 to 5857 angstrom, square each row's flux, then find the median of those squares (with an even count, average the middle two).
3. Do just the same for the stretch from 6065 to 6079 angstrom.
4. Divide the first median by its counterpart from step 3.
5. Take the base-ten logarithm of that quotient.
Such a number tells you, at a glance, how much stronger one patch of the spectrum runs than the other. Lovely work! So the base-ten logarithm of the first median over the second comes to 0.01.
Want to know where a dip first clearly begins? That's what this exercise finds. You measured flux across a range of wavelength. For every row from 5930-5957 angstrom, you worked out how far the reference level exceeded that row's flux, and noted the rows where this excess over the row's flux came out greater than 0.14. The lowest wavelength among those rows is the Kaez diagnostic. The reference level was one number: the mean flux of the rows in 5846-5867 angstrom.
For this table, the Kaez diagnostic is 5936.77 angstrom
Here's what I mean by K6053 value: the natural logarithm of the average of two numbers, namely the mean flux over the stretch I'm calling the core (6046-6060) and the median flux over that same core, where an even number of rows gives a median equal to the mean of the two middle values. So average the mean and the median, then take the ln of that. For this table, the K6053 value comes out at 2.111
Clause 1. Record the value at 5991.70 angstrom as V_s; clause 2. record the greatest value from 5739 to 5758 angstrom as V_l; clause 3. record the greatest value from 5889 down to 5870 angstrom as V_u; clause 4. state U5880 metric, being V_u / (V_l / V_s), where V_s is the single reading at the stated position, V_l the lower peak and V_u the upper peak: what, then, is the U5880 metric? 7.98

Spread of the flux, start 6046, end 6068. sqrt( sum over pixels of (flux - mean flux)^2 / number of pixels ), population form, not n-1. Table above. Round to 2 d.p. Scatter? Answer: 0.11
